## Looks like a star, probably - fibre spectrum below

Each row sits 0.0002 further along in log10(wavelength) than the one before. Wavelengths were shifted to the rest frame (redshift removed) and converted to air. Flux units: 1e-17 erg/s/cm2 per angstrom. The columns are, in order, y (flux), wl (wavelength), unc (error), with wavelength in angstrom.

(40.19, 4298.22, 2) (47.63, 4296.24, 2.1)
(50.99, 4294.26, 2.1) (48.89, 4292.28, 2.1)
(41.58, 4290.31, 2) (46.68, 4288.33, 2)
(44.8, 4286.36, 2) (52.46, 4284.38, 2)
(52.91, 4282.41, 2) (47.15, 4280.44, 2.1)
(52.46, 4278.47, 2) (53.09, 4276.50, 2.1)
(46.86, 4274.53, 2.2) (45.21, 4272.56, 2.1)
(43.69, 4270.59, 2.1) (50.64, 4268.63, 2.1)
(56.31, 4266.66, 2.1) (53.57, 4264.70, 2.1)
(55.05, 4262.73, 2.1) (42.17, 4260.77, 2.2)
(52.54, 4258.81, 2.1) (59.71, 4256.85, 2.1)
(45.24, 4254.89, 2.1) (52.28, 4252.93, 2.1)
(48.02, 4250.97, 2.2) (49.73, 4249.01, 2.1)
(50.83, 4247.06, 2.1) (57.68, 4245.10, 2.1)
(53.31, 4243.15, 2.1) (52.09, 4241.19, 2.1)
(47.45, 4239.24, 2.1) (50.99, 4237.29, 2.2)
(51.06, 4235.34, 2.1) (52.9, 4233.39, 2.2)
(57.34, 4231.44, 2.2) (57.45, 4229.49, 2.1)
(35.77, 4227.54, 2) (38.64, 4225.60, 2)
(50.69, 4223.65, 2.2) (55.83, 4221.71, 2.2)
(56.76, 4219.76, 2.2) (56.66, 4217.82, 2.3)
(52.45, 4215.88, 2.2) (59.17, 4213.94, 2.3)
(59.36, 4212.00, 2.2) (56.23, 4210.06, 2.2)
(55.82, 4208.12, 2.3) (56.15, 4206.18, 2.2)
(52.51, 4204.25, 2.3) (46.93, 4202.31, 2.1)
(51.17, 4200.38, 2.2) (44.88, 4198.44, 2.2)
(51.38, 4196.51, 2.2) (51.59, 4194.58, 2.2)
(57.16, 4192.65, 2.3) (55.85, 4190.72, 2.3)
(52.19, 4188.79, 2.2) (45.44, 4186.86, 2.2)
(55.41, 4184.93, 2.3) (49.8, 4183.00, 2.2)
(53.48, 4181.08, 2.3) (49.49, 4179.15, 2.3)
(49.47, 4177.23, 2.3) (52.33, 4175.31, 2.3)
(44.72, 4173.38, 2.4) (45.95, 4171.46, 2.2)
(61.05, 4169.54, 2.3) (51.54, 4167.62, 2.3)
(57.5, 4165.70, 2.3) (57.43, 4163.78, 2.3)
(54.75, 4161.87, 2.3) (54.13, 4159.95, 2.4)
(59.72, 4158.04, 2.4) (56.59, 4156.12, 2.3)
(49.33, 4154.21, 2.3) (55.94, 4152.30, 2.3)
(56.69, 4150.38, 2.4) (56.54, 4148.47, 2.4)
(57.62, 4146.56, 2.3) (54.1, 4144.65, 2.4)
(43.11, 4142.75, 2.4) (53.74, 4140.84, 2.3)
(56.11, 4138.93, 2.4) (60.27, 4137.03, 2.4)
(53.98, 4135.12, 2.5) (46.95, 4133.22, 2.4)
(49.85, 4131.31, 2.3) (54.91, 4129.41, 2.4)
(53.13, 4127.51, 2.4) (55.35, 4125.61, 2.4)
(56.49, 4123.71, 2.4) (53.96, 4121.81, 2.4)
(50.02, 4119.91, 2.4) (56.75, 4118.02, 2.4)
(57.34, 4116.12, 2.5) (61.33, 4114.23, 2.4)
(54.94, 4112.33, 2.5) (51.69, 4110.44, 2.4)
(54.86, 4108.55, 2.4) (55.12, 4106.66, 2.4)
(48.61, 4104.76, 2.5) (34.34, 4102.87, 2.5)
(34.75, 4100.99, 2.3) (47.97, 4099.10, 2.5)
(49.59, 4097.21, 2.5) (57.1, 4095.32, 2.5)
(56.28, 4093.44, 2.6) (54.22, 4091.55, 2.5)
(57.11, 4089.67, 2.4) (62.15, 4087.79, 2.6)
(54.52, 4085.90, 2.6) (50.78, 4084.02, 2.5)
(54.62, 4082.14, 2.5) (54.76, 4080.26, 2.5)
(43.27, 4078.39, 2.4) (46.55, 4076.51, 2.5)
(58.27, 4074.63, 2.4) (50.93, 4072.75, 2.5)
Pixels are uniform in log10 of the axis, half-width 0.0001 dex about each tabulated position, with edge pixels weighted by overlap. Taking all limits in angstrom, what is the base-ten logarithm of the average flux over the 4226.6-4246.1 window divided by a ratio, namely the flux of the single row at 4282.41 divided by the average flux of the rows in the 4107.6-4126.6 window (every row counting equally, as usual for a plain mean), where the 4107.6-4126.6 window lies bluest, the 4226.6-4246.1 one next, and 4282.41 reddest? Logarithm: 1.73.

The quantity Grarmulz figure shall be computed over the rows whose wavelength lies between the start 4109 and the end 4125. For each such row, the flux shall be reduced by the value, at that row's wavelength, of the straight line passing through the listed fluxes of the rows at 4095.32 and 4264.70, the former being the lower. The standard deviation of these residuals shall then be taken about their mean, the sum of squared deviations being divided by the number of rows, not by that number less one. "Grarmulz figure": 3.3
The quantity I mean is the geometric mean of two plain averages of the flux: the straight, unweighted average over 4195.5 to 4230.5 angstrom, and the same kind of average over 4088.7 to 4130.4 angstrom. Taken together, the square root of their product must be 52.3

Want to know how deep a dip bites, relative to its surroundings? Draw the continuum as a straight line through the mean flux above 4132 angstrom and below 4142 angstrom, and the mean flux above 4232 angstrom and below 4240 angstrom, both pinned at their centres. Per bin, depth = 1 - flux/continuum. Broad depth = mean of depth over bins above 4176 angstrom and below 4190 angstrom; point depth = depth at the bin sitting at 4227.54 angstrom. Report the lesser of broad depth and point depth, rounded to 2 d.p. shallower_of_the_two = 0.03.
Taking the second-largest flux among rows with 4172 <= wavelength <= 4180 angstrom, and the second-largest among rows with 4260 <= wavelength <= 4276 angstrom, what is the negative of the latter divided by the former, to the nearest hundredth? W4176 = -1.11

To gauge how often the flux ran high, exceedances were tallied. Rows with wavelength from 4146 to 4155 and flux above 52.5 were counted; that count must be 4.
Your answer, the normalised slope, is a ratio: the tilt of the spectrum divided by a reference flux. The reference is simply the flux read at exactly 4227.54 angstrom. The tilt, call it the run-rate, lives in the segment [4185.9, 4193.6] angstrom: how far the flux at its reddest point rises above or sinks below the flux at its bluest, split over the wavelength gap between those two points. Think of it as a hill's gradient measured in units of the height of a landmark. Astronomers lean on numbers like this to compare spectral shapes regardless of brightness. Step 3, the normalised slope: 0.06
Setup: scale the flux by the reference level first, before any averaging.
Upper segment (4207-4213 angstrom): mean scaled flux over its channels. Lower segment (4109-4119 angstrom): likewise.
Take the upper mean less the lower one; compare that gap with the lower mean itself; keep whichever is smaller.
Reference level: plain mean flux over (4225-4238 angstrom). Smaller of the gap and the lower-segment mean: 0.01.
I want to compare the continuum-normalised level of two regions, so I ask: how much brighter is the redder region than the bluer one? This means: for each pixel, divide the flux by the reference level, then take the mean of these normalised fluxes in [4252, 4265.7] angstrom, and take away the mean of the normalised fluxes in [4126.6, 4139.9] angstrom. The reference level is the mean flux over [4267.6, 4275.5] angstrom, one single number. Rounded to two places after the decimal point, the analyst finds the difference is -0.04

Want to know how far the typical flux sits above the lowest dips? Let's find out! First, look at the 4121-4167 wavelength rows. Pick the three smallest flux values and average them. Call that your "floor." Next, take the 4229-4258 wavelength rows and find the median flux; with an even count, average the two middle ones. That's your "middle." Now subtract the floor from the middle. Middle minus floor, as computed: 6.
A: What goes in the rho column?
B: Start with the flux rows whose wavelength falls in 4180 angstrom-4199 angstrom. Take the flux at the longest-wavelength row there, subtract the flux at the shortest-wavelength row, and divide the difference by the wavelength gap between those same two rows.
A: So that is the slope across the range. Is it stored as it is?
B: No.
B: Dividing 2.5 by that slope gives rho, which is -5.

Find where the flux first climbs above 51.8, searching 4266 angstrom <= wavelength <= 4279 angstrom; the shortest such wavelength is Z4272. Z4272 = 4266.66 angstrom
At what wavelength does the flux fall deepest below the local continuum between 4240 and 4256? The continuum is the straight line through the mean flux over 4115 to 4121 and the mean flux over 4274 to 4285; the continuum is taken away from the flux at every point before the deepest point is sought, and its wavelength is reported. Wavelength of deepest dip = 4254.89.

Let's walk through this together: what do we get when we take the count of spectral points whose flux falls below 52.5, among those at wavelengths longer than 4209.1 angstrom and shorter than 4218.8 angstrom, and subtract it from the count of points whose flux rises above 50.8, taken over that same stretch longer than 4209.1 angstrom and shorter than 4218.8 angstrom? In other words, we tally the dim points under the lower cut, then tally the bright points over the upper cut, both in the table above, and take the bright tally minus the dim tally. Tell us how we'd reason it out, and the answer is 4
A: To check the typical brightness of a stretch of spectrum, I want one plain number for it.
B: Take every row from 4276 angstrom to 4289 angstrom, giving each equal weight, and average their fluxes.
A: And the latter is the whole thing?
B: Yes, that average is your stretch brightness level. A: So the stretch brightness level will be 49.9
